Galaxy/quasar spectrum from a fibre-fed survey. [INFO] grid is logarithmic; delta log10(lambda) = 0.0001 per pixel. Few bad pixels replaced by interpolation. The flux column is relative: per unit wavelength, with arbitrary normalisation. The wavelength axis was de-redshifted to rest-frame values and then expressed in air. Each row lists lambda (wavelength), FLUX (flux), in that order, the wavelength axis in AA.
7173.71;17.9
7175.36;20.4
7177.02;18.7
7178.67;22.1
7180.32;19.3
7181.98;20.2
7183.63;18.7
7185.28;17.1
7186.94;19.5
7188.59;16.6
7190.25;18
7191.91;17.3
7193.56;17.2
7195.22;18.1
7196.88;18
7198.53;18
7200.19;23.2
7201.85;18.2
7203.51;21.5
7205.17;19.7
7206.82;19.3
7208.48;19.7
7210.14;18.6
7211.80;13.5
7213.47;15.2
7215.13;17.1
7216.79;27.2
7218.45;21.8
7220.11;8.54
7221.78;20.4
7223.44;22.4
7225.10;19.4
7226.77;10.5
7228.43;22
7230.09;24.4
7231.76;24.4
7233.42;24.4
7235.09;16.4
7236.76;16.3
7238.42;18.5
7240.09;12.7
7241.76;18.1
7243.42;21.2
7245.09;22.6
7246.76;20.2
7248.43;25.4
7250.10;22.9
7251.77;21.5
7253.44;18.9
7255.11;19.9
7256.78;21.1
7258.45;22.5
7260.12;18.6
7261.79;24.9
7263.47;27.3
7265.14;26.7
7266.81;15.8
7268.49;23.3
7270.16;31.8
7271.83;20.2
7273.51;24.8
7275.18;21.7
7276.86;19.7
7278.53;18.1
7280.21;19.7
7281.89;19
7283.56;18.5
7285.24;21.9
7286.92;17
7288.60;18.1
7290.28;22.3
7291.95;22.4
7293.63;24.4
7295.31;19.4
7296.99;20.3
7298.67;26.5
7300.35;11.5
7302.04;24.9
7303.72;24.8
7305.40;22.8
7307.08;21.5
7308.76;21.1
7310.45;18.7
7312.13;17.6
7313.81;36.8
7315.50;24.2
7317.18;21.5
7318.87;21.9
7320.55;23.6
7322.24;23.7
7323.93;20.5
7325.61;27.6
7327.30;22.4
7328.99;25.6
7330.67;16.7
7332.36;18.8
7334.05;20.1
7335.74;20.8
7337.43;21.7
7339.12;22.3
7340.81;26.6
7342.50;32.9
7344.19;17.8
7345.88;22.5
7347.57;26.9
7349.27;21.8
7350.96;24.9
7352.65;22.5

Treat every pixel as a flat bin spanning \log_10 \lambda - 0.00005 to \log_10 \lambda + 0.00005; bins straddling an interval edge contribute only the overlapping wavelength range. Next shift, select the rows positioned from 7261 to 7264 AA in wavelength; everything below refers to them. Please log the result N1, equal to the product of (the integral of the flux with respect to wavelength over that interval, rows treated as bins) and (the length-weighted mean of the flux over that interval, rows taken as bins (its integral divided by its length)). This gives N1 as 2017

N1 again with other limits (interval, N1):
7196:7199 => 975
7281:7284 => 1063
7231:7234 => 1792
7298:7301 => 1089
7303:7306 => 1707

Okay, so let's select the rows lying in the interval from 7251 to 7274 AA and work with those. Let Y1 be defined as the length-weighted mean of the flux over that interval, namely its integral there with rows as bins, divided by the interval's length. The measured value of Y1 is 22.6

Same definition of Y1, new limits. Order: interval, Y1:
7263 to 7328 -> 22.1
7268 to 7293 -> 21.2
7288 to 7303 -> 21.2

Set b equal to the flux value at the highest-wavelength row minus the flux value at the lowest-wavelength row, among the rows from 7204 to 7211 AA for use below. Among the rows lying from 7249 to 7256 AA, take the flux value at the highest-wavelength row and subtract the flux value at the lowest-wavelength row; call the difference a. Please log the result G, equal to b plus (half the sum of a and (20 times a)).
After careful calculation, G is -33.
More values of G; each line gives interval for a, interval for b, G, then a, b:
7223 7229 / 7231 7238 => -12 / -0.4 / -8.1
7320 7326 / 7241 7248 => 44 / 4.0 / 2.1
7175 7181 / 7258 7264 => -7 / -1.1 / 4.8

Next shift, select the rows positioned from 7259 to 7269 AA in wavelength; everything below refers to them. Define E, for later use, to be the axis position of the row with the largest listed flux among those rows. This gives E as 7263.47 AA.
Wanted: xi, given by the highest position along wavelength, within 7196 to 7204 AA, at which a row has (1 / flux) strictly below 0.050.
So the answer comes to 7203.51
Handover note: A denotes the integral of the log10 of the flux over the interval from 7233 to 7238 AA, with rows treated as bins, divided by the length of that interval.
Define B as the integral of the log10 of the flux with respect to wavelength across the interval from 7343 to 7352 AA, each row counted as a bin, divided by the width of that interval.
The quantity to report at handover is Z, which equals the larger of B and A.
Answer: 1.360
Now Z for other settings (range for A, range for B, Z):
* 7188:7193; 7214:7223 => 1.252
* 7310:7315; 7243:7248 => 1.370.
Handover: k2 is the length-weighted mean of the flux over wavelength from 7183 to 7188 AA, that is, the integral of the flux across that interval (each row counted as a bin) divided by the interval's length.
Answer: 18.4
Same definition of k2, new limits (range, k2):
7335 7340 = 21.6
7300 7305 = 21.5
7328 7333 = 20.5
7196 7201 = 19.7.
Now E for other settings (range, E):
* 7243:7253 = 7248.43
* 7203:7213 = 7203.51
